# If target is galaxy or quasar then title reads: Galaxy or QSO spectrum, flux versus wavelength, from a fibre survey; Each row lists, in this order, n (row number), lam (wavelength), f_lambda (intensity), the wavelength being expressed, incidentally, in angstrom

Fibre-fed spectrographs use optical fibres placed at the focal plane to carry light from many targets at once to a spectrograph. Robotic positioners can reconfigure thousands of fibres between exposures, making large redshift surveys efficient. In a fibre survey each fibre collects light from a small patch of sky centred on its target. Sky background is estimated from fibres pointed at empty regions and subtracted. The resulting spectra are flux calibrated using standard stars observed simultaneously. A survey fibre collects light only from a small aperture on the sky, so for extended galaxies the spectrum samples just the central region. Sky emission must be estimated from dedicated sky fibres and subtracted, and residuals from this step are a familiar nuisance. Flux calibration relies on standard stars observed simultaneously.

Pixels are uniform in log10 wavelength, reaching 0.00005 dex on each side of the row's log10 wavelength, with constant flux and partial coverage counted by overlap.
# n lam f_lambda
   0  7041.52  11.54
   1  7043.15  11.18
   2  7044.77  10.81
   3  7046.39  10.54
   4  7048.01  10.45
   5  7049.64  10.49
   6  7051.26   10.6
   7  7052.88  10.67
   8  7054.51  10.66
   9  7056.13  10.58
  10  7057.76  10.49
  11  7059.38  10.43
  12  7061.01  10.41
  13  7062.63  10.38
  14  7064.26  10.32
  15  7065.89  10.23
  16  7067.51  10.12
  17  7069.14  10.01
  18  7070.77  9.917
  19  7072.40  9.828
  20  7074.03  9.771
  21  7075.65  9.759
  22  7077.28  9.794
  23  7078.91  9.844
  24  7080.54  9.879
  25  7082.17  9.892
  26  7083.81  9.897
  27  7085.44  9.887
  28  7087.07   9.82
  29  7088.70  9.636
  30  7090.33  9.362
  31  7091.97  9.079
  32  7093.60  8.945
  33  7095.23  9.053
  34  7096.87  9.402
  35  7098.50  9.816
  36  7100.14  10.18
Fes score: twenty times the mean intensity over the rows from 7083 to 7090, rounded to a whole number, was 196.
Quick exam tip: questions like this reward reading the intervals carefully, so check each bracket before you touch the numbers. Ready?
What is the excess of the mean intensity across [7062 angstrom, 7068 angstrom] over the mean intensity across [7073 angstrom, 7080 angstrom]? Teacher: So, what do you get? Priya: 0.5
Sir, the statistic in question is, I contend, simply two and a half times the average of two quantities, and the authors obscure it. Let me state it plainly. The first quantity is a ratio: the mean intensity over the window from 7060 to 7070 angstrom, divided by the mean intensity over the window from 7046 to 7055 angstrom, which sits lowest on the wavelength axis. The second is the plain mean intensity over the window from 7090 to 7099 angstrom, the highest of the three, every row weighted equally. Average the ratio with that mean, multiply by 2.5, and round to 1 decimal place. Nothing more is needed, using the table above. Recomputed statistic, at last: 12.8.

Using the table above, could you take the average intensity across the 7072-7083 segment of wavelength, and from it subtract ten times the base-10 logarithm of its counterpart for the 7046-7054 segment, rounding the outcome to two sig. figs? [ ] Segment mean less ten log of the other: -0.41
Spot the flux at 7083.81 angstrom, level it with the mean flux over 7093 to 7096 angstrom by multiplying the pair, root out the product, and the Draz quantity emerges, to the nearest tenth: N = 9.4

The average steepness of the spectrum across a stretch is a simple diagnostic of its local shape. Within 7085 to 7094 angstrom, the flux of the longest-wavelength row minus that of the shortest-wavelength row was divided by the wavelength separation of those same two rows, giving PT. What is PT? -0.12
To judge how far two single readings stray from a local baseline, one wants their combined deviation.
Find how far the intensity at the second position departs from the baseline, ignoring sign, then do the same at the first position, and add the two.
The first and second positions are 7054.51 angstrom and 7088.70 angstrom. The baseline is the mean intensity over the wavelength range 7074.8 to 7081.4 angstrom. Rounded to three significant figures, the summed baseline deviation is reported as 1.02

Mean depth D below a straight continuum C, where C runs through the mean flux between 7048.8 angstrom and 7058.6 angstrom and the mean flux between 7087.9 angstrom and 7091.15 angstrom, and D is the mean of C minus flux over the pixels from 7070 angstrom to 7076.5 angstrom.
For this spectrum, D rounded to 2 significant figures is 0.17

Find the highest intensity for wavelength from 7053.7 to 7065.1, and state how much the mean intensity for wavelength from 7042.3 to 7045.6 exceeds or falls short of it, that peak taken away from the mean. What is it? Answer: 0.3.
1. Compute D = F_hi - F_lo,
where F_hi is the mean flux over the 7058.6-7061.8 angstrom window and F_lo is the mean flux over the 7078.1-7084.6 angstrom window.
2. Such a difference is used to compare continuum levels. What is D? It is 0.54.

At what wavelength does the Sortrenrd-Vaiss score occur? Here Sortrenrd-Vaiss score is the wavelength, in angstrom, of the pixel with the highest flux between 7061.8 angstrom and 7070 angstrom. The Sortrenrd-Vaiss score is 7062.63 angstrom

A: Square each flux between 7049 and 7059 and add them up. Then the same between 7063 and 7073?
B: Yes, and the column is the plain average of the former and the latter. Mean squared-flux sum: 640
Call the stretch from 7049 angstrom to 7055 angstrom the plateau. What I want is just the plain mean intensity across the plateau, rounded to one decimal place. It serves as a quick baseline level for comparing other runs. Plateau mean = 10.6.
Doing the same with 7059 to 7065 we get 10.4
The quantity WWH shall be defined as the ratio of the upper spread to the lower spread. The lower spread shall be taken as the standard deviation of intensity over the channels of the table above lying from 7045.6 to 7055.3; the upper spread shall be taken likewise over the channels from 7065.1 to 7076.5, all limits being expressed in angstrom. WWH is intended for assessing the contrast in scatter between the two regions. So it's 2.0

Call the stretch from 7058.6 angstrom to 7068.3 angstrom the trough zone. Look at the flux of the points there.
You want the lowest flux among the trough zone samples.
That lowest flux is 10.12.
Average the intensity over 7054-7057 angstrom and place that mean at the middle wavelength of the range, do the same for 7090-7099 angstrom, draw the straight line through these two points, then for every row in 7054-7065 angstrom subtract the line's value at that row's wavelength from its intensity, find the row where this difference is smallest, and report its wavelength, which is 7059.38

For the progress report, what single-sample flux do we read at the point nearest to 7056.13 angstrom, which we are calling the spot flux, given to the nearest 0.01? 10.58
